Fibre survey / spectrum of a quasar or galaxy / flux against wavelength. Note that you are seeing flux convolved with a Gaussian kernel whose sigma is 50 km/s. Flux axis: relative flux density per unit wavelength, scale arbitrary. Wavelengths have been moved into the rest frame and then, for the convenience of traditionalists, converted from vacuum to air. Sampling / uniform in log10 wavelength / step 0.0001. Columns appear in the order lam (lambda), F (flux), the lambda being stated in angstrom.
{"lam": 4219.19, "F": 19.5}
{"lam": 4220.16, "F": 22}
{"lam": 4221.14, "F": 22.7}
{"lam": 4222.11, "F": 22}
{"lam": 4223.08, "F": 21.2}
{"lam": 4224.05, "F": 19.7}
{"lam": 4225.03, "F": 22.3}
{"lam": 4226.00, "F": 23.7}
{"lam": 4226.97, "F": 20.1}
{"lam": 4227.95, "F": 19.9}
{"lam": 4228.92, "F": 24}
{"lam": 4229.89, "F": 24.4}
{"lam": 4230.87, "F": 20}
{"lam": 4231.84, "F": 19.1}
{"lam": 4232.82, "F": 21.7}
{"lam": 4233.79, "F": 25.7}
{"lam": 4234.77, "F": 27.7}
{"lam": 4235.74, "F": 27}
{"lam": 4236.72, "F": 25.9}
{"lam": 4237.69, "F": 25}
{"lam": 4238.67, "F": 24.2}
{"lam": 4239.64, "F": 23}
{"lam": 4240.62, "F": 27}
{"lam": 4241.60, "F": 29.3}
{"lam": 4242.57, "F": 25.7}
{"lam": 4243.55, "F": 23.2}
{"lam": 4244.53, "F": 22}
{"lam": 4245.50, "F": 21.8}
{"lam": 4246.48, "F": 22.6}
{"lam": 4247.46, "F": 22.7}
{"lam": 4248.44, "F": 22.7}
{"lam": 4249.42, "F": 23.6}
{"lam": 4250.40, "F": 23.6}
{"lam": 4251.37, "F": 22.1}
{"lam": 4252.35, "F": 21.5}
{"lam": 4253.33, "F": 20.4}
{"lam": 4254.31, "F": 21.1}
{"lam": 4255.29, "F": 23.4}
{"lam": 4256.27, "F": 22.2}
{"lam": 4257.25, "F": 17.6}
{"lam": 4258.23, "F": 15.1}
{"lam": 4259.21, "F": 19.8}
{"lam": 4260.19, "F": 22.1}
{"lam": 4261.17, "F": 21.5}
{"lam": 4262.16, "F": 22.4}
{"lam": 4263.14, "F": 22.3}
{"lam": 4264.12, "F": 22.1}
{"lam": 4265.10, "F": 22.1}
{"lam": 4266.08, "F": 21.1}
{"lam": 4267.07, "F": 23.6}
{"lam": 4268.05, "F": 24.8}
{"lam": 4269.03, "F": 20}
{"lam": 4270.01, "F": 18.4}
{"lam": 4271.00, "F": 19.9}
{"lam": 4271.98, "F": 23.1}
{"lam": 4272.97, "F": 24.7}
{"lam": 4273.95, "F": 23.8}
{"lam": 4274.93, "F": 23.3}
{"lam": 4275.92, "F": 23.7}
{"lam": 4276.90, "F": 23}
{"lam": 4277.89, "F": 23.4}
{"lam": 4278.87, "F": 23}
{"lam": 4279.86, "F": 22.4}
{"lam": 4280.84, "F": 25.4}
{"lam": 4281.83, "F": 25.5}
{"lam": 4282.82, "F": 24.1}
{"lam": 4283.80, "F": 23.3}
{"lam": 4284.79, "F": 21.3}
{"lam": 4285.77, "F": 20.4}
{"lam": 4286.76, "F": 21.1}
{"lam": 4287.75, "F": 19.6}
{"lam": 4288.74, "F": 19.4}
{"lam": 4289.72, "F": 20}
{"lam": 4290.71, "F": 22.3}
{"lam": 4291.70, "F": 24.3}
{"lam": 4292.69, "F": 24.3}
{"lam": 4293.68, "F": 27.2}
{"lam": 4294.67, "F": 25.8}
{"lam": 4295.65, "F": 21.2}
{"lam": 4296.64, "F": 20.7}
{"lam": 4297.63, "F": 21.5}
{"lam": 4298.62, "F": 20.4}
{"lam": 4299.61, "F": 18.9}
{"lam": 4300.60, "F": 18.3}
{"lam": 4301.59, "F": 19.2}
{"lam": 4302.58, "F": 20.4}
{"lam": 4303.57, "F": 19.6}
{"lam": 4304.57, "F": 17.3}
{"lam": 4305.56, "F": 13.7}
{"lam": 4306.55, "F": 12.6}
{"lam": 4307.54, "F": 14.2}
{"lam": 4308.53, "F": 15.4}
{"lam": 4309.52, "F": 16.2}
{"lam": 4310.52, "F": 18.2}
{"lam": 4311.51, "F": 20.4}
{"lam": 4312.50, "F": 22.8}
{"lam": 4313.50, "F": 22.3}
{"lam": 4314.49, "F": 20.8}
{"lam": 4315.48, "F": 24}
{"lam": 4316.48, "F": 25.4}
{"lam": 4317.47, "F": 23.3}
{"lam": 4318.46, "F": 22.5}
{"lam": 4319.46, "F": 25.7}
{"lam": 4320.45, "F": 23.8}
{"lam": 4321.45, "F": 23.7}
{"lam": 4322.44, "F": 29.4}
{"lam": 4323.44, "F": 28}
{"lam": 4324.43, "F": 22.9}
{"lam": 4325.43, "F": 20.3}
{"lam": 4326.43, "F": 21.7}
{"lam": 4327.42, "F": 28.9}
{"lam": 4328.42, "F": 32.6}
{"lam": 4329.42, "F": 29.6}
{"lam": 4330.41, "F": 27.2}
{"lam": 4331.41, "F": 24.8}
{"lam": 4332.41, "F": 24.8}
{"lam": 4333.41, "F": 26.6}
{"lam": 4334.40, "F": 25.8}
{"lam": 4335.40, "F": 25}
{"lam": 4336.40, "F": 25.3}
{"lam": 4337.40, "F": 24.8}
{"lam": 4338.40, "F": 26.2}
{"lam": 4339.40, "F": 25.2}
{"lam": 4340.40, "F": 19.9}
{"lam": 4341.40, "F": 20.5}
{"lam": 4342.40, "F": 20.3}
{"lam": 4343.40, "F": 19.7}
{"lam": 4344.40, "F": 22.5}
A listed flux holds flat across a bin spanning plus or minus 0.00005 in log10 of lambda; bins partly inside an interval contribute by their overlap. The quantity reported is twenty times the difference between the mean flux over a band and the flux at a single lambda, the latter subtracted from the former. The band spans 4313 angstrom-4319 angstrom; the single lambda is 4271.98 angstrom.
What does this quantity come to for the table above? -1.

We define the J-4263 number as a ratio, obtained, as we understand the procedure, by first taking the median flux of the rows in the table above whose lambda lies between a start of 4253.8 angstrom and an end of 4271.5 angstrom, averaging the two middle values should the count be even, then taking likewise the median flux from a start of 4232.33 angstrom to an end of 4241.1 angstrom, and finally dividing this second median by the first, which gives 1.18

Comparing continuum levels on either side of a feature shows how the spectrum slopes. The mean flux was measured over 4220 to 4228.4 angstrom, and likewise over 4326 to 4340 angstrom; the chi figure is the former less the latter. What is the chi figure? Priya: -4.8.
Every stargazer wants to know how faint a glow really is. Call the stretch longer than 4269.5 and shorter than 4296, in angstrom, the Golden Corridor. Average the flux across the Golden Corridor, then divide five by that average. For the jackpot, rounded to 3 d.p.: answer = 0.220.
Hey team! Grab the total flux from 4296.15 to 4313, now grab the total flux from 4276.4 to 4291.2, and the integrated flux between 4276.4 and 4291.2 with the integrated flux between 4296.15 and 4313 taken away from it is 23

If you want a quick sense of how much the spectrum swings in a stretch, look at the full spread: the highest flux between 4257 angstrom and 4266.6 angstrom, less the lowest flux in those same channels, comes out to 7.3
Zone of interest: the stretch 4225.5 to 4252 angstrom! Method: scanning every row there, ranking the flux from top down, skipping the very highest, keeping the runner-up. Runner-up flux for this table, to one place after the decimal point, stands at 27.7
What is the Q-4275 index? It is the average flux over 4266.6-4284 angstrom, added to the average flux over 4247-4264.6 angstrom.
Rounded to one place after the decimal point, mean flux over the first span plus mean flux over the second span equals 44.5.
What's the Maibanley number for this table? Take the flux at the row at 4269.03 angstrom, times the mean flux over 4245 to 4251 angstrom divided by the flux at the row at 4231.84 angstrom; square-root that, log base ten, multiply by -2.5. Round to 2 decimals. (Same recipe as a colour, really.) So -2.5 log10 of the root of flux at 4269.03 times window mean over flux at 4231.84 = -1.72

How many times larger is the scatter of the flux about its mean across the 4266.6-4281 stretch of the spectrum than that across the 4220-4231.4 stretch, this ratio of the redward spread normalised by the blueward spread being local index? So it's 1.2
